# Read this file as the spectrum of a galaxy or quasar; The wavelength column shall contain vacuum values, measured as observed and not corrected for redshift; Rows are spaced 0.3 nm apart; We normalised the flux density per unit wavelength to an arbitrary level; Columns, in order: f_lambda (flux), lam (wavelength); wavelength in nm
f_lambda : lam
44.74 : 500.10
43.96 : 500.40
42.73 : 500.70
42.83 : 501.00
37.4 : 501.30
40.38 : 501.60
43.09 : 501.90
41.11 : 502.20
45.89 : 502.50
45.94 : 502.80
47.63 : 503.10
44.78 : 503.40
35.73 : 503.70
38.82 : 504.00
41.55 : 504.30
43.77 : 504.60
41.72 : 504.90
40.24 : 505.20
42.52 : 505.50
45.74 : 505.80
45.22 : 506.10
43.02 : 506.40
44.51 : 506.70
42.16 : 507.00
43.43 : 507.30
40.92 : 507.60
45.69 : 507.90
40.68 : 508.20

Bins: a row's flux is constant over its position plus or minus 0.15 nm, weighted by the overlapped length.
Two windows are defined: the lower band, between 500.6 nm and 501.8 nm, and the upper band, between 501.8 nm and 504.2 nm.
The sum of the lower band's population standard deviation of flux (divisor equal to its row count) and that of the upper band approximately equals 6.0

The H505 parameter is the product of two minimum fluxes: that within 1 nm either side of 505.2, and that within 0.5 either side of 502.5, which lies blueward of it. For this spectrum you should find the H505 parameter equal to 1654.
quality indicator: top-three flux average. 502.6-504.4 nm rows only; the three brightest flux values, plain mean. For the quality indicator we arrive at 46.1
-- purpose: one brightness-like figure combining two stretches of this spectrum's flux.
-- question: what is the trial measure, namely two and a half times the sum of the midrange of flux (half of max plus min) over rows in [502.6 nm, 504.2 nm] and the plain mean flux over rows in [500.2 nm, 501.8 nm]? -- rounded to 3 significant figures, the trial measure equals 208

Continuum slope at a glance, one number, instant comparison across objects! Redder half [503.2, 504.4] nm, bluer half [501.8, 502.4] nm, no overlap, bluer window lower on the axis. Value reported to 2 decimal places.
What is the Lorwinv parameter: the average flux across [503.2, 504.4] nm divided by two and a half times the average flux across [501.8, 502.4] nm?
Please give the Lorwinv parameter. 0.38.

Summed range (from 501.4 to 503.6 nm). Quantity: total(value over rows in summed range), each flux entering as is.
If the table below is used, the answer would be 309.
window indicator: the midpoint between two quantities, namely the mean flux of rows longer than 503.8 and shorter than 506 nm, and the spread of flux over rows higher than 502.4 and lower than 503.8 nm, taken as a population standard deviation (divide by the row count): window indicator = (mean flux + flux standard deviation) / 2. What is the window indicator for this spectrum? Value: 23.1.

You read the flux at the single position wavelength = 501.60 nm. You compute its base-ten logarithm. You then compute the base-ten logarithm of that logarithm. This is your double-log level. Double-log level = 0.206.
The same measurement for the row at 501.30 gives 0.197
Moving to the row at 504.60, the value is 0.215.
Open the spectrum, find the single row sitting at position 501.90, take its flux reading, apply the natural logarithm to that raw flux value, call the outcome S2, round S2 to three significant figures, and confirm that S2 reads 3.76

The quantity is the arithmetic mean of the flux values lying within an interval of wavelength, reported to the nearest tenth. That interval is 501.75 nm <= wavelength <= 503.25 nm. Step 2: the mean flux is 44.7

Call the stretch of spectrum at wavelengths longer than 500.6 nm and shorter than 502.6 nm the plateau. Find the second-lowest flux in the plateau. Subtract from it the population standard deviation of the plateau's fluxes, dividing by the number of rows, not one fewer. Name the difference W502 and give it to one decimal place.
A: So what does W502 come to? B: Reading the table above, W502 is 37.9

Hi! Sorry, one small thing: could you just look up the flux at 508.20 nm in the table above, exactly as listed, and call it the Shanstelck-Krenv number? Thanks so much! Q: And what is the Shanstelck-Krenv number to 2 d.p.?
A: 40.68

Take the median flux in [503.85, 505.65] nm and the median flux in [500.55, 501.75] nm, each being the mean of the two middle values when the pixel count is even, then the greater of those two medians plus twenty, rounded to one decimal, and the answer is 61.6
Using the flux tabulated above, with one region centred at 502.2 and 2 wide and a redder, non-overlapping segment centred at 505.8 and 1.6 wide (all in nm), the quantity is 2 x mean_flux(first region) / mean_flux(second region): 1.99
